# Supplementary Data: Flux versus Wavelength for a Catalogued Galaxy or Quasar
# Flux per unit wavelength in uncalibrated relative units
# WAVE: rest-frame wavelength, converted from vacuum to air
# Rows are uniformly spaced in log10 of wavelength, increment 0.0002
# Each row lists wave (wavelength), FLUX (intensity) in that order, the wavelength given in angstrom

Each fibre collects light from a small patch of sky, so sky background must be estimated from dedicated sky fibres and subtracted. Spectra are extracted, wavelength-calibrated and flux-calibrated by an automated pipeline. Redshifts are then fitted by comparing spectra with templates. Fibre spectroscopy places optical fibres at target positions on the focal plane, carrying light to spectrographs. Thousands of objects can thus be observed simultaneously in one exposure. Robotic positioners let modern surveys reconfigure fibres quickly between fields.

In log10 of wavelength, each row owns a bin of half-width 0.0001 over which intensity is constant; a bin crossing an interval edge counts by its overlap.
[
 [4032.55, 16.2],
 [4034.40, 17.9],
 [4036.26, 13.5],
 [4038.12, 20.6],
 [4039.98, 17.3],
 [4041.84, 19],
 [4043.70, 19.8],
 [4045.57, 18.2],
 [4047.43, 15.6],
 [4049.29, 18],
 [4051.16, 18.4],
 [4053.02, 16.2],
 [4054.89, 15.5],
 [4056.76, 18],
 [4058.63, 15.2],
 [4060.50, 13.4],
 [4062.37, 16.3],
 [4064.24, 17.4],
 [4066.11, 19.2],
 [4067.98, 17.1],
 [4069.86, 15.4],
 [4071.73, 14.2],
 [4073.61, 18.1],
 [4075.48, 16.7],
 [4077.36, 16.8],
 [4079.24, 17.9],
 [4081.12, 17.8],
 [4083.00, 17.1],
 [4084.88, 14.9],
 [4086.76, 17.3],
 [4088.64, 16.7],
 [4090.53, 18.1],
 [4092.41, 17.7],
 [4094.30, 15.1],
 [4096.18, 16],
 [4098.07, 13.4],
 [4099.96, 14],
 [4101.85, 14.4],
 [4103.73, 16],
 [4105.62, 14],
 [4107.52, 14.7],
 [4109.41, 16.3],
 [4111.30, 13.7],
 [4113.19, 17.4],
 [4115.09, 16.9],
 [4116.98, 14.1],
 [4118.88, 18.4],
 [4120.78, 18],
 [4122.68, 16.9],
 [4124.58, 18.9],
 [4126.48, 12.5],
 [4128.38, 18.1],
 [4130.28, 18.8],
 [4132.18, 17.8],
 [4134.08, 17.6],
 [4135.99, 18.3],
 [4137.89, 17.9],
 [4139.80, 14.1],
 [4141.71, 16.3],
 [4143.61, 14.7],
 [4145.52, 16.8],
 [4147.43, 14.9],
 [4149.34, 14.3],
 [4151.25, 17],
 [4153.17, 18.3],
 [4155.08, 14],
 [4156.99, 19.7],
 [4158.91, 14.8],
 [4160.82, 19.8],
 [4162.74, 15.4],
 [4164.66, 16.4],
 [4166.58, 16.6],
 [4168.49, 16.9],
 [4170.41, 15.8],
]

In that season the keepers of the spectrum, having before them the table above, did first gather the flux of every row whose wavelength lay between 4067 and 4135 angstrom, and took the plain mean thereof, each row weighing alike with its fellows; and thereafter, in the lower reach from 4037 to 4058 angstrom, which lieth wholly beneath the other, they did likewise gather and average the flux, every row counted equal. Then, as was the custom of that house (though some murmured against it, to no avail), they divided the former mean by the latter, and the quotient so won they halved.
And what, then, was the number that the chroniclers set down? 0.46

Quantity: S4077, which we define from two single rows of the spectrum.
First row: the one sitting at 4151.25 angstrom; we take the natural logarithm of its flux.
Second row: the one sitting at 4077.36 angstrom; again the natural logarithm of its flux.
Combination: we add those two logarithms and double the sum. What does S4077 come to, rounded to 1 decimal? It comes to 11.3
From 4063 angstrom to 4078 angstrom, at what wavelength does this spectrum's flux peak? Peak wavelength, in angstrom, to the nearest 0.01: 4066.11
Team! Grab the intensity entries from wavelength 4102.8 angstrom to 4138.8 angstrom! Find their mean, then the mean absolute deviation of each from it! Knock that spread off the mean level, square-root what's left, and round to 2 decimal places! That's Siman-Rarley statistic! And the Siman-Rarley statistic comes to 3.88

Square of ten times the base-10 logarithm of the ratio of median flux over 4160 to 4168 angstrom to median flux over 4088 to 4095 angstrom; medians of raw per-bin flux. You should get 0.03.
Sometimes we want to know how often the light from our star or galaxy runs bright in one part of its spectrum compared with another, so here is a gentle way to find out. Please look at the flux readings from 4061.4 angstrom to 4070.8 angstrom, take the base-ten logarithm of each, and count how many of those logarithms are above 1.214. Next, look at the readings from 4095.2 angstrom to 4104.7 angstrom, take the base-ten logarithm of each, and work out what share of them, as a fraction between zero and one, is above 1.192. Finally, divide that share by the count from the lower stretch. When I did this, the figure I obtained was 0.13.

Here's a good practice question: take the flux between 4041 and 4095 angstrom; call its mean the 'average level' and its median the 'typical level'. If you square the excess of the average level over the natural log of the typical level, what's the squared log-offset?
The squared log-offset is 199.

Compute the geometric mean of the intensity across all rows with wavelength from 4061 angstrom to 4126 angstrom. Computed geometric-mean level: 16.3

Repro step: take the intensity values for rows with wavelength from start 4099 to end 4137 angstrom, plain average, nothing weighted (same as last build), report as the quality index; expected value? 16.3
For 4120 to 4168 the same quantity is 16.7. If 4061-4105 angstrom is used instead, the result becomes 16.4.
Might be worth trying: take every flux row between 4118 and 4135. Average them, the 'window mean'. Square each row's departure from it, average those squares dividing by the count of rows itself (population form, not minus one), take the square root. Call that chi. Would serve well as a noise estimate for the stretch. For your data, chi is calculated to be 1.8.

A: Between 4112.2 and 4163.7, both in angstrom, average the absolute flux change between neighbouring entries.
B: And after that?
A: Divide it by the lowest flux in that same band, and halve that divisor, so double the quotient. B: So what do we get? 0.41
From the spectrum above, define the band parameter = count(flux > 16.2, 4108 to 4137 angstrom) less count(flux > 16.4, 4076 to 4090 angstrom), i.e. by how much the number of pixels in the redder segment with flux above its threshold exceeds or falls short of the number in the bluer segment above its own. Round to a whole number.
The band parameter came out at 6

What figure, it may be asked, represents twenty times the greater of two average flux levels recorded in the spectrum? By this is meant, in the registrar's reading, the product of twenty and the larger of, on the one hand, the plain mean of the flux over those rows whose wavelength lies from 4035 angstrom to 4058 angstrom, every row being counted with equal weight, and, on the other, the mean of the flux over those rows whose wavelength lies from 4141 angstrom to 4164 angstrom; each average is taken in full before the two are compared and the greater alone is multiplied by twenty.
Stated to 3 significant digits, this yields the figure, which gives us 350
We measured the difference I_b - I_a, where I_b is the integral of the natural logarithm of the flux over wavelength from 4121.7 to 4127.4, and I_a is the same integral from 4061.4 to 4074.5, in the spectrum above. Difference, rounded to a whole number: -21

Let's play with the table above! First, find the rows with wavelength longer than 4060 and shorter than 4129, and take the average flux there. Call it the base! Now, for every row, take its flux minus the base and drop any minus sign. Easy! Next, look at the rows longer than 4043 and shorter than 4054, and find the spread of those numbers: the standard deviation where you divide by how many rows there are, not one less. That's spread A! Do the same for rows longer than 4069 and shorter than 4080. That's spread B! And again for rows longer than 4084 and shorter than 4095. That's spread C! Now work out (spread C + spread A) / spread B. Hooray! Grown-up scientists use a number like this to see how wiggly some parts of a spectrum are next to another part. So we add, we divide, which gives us 2.4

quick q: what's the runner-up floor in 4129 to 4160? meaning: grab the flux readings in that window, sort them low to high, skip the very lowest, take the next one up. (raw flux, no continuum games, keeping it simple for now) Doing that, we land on 14.1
